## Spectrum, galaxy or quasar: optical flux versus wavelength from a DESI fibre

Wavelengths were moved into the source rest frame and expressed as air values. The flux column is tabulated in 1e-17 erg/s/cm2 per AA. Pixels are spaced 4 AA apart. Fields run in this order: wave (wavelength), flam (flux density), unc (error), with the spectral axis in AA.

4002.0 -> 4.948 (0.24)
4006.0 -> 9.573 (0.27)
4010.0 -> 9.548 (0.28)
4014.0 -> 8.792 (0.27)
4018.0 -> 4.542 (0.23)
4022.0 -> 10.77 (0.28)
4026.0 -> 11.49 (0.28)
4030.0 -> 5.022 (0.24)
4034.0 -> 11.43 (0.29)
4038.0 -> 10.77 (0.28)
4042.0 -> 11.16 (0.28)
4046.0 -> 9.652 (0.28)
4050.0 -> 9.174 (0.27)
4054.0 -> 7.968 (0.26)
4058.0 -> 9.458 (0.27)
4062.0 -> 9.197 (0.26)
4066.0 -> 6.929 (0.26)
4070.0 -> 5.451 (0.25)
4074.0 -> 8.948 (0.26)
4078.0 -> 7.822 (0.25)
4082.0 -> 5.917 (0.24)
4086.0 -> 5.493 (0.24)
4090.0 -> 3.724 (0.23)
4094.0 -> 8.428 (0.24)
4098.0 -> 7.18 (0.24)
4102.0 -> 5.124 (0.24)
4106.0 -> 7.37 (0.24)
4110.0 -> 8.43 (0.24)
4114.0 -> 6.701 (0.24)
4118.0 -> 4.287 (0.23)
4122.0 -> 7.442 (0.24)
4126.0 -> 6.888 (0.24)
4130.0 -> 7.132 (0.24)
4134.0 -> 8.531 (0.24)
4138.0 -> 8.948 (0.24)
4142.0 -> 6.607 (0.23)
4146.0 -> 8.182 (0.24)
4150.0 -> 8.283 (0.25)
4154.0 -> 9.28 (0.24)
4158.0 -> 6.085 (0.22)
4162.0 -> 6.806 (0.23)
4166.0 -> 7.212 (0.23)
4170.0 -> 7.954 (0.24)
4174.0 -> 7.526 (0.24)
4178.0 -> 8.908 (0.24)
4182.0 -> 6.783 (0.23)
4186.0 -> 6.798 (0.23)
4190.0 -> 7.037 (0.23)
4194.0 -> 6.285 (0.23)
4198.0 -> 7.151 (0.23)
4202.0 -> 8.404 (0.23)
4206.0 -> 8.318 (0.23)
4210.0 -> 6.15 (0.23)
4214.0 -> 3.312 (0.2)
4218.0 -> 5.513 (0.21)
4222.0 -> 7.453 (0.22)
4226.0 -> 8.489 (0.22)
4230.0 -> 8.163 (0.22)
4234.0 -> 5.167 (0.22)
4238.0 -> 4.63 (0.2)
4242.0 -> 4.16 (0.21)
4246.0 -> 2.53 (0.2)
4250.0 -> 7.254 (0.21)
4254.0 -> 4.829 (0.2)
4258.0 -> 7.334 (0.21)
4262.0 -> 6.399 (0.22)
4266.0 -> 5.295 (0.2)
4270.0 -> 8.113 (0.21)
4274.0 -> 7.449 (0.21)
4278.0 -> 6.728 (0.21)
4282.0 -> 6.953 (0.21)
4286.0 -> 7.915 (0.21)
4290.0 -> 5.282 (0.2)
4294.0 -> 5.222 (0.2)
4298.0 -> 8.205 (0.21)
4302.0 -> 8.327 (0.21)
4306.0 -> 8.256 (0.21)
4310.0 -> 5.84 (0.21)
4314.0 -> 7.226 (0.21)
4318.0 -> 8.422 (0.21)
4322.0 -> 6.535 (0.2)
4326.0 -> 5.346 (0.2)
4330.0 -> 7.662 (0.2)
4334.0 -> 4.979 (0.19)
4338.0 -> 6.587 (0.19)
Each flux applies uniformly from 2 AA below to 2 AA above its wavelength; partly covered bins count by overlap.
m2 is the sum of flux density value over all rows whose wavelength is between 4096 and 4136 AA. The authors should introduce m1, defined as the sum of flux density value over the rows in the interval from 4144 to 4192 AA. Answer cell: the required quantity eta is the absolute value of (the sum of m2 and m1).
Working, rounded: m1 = 91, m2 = 69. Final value 160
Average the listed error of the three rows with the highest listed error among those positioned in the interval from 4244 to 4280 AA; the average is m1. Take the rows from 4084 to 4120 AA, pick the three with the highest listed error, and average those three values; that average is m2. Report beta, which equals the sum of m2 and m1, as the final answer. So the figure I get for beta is 0.45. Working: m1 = 0.213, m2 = 0.240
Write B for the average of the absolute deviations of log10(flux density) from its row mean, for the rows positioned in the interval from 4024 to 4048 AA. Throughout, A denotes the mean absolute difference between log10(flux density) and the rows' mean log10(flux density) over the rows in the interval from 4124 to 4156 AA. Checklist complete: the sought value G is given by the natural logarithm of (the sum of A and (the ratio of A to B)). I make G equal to -0.6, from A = 0.05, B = 0.093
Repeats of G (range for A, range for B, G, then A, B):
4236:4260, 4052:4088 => 0.5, 0.12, 0.081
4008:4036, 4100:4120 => 0.4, 0.14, 0.097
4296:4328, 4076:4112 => -0.3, 0.06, 0.097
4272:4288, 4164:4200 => -0.2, 0.03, 0.032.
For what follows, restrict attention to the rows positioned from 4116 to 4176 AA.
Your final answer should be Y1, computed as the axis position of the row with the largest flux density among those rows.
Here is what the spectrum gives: 4154.0 AA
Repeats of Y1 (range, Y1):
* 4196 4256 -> 4226.0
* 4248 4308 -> 4302.0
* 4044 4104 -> 4046.0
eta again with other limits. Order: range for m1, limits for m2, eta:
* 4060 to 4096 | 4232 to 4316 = 195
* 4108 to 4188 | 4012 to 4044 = 223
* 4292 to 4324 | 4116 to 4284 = 345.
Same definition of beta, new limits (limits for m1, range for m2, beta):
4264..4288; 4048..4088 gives 0.48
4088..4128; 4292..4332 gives 0.45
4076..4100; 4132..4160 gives 0.49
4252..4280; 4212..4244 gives 0.43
